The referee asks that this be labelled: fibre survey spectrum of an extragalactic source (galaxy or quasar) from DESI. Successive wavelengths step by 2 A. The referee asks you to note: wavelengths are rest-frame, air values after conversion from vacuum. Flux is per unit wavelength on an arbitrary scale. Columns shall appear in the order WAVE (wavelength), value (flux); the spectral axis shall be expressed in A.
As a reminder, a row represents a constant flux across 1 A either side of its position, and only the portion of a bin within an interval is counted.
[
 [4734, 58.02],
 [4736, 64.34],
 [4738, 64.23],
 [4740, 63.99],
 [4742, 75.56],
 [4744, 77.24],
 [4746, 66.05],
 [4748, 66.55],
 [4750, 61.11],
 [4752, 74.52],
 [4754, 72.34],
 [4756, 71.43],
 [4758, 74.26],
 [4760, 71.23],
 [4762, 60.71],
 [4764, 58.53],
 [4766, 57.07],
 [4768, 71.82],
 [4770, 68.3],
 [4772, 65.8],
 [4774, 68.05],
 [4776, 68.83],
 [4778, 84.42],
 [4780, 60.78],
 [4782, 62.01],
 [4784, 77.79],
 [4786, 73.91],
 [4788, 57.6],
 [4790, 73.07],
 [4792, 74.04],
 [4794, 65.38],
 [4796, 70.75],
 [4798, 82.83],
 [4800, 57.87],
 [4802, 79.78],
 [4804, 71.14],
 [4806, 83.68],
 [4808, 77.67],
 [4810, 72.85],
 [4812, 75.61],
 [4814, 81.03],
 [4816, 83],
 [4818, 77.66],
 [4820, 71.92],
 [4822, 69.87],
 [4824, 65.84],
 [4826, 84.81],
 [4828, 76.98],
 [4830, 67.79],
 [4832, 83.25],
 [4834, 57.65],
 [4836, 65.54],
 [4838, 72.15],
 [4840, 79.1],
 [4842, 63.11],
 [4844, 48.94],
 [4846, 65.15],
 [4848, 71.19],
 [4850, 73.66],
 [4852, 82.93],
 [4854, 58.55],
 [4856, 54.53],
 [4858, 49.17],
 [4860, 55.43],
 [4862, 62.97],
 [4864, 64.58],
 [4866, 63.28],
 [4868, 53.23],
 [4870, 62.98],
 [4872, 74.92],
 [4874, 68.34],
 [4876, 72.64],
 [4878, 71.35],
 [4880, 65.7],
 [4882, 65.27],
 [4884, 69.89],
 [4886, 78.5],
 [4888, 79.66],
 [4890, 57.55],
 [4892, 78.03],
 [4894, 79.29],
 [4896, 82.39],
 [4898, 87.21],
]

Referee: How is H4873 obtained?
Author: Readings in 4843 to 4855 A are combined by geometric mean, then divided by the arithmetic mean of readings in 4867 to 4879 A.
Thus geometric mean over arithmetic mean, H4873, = 0.98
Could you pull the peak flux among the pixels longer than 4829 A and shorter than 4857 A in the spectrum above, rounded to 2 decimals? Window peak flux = 83.25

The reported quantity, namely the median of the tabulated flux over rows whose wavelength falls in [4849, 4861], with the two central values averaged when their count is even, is 57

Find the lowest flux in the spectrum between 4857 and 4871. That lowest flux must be 49.17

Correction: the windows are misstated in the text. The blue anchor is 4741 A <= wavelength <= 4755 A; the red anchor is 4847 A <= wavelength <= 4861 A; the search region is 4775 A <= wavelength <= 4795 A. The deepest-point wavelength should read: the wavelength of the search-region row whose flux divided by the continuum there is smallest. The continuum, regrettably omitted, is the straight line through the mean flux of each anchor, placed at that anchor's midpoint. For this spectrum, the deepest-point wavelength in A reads 4788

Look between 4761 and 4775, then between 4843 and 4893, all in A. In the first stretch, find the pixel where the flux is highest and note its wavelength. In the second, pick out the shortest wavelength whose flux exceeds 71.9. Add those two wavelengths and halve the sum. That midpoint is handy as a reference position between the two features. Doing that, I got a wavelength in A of 4809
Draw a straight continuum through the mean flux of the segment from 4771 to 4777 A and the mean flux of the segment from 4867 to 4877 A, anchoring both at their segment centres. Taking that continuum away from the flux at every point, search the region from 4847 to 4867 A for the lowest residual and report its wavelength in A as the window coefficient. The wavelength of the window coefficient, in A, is 4858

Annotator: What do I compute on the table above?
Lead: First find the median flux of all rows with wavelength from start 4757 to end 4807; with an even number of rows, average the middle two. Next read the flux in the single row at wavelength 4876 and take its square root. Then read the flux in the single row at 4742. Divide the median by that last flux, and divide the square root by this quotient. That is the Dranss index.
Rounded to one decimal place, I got 9.1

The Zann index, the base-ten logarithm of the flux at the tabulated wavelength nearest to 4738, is 1.808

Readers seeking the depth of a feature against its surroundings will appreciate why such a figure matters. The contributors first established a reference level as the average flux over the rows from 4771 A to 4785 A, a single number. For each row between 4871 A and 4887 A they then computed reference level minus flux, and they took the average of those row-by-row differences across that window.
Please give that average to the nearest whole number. -1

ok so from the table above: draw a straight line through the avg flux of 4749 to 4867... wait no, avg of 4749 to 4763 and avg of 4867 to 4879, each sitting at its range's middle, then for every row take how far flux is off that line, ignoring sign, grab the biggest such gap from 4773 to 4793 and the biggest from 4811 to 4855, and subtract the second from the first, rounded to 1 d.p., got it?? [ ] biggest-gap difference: -3.4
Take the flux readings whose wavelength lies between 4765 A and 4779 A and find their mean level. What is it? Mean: 69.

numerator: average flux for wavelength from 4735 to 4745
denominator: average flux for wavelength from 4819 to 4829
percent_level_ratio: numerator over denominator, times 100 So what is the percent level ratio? 93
